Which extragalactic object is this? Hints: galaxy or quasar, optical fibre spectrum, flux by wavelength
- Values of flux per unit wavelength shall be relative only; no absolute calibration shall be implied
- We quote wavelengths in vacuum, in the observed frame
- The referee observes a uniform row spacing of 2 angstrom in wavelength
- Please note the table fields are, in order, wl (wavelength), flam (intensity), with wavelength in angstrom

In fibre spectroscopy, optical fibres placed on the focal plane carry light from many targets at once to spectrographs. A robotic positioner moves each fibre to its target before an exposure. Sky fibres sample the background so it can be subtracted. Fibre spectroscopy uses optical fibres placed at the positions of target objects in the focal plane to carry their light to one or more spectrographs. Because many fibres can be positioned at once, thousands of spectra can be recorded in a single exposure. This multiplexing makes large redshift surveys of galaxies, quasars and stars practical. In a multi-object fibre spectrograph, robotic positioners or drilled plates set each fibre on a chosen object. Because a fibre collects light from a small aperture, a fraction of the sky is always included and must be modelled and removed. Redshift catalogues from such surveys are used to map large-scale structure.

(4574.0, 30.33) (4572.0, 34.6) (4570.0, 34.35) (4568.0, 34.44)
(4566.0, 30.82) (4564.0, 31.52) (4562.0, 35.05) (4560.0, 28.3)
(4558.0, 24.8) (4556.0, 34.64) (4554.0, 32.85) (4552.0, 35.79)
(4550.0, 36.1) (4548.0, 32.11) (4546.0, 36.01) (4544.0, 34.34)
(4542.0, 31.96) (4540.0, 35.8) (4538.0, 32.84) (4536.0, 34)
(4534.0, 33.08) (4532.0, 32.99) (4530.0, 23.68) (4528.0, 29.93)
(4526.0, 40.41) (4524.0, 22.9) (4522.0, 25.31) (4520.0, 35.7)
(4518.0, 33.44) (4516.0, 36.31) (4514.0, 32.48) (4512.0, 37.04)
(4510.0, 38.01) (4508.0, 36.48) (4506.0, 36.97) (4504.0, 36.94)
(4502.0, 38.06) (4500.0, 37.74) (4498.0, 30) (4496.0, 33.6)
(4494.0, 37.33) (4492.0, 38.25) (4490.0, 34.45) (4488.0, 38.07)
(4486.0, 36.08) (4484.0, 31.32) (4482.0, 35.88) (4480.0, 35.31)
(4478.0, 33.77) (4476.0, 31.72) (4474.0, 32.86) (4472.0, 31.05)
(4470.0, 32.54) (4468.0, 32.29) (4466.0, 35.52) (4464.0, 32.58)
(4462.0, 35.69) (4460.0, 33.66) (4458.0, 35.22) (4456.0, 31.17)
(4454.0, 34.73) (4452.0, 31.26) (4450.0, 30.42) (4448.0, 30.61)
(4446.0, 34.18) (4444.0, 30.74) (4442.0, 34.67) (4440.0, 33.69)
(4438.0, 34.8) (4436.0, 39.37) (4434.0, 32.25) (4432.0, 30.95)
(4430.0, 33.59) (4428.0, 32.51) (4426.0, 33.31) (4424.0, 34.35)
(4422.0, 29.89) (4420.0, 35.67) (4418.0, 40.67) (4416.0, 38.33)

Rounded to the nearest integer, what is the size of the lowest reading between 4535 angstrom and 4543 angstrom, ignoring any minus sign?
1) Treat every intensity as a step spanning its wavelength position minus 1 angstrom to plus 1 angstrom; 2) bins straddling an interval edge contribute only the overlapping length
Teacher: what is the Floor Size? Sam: 32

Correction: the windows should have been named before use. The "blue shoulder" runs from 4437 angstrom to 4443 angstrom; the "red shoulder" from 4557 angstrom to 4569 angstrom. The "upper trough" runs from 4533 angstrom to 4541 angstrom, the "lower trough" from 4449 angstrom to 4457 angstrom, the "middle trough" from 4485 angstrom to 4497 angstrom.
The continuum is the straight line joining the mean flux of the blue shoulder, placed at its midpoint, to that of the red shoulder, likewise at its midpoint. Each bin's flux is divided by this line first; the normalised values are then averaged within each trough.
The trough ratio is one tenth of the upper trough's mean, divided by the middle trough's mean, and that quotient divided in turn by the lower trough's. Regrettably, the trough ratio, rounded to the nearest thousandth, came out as 0.104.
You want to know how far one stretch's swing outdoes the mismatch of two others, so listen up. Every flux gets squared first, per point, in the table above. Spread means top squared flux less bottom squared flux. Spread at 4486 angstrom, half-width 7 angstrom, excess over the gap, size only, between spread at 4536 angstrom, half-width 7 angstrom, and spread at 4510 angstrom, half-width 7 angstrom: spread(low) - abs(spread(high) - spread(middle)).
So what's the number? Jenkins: 151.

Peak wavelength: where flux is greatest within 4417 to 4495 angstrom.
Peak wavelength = 4418.0 angstrom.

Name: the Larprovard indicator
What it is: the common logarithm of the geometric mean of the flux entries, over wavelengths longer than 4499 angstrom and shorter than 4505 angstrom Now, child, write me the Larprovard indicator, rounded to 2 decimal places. 1.57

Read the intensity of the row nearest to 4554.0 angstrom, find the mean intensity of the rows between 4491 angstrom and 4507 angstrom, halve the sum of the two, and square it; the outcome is 1189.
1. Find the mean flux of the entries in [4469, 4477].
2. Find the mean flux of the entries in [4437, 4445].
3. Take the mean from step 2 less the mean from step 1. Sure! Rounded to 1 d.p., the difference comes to 1.4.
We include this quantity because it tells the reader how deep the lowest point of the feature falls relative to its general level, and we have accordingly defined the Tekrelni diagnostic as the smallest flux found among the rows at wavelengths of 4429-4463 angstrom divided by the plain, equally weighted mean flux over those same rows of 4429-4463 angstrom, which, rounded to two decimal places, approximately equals 0.91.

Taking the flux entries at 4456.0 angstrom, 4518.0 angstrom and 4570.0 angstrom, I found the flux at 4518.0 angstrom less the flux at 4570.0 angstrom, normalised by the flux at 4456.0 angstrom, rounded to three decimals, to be -0.029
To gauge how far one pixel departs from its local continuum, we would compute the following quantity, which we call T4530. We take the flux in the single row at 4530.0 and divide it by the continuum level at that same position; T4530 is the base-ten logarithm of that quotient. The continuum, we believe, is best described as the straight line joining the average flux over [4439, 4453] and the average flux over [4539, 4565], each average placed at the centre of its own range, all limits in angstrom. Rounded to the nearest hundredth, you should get -0.14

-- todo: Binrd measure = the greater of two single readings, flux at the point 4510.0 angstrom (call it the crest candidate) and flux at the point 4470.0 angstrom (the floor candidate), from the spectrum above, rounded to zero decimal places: 38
